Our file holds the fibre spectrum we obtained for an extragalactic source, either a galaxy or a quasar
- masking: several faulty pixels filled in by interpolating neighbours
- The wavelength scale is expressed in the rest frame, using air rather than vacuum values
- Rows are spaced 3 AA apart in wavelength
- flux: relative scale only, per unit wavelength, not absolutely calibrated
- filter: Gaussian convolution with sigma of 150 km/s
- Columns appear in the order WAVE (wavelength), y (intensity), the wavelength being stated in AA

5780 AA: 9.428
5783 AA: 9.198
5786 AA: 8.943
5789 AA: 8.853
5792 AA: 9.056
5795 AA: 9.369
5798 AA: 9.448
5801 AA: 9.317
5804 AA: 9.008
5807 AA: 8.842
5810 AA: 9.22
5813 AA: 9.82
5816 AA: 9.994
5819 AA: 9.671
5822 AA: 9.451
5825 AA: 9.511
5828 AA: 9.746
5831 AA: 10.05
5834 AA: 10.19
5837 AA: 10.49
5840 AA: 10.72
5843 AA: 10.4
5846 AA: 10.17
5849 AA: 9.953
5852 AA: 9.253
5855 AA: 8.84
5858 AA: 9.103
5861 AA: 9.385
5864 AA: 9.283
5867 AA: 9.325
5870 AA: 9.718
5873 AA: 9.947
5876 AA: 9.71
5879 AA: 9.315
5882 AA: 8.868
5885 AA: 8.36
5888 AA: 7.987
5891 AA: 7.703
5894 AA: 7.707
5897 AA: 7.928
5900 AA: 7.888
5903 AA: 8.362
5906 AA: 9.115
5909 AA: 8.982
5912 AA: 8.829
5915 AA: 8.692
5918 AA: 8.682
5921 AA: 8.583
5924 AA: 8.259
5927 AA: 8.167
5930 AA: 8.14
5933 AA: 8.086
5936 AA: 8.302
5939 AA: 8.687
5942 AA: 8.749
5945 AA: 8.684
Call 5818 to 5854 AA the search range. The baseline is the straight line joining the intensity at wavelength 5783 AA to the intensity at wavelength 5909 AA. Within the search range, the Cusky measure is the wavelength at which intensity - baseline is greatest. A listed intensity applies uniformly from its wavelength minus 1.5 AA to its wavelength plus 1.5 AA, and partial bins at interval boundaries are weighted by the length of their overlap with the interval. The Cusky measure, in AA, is 5840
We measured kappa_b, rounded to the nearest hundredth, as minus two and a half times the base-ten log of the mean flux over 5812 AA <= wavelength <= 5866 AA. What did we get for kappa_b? -2.48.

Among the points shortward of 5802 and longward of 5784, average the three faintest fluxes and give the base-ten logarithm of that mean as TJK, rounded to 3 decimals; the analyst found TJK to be 0.952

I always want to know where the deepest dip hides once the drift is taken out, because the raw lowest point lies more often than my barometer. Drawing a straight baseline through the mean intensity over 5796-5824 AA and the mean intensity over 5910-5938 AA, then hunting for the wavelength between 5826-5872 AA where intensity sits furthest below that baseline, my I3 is 5855 AA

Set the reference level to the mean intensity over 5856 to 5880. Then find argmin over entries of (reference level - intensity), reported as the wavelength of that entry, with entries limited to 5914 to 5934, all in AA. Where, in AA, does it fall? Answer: 5915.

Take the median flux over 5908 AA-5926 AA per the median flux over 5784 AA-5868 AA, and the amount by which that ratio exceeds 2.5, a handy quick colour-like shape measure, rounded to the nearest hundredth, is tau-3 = -1.58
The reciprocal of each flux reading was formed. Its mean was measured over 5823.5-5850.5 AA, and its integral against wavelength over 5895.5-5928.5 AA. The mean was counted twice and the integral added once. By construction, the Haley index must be 4.1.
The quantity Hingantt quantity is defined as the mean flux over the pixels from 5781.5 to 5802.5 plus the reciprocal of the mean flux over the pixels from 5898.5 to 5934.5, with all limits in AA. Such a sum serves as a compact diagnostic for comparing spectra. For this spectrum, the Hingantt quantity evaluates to 9.3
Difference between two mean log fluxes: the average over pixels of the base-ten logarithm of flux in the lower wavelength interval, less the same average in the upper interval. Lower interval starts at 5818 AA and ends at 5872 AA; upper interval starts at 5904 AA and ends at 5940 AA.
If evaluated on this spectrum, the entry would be 0.06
